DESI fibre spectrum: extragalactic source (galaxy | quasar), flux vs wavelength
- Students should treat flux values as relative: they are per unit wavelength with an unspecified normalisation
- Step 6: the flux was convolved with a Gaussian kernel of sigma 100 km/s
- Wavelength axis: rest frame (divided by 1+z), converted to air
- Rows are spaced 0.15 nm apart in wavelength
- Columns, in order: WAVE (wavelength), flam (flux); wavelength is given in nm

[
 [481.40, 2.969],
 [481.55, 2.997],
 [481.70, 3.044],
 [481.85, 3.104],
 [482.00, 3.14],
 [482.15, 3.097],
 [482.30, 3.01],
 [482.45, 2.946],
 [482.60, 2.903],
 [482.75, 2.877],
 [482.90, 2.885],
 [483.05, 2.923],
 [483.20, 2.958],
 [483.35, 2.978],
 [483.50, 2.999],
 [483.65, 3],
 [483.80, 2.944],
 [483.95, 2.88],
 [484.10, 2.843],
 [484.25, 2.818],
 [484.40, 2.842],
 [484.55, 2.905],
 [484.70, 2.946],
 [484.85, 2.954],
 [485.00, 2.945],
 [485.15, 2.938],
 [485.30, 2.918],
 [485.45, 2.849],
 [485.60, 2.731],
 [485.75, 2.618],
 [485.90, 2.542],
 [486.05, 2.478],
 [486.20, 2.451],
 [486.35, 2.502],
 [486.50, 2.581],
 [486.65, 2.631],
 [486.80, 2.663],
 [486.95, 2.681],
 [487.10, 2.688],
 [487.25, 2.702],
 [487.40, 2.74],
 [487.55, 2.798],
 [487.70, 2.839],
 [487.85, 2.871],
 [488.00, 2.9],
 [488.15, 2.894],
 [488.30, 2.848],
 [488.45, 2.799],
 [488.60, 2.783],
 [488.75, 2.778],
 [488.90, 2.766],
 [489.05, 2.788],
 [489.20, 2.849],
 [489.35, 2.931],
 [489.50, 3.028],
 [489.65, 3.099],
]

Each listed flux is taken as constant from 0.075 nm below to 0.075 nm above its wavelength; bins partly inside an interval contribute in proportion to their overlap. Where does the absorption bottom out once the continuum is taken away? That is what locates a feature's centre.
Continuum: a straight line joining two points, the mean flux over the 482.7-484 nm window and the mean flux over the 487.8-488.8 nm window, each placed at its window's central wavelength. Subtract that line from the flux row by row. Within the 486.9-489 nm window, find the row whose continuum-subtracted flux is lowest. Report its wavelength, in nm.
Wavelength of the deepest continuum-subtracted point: 486.95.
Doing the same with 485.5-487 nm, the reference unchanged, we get 486.20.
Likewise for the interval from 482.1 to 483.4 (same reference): 482.75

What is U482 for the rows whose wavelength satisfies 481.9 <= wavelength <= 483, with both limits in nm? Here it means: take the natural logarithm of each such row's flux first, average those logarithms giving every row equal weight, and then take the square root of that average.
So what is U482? 1.04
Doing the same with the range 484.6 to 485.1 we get 1.04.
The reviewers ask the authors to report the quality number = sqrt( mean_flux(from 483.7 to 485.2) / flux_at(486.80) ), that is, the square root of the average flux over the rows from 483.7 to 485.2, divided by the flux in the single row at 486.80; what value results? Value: 1.04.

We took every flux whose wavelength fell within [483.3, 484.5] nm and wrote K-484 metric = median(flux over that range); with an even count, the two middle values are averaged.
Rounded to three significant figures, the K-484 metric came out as 2.91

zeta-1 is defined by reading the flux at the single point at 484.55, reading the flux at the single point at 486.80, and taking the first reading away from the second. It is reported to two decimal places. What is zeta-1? -0.24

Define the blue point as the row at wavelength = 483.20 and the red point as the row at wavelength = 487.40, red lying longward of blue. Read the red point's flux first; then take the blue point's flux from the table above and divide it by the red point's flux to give 1.08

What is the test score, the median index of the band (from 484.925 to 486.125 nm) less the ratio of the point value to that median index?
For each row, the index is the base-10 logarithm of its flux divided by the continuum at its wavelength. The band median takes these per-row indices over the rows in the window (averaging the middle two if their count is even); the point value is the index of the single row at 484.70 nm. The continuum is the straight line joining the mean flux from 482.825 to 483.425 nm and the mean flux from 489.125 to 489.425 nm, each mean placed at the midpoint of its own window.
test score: 0.14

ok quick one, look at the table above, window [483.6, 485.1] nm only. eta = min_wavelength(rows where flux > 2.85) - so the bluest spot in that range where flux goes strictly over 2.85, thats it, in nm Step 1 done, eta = 483.65 nm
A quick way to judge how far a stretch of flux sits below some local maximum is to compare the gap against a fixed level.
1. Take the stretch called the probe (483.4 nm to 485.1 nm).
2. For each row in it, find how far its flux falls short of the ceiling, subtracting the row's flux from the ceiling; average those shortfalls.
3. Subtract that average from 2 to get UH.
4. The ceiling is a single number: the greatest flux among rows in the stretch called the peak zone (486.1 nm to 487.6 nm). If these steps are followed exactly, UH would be 2.12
